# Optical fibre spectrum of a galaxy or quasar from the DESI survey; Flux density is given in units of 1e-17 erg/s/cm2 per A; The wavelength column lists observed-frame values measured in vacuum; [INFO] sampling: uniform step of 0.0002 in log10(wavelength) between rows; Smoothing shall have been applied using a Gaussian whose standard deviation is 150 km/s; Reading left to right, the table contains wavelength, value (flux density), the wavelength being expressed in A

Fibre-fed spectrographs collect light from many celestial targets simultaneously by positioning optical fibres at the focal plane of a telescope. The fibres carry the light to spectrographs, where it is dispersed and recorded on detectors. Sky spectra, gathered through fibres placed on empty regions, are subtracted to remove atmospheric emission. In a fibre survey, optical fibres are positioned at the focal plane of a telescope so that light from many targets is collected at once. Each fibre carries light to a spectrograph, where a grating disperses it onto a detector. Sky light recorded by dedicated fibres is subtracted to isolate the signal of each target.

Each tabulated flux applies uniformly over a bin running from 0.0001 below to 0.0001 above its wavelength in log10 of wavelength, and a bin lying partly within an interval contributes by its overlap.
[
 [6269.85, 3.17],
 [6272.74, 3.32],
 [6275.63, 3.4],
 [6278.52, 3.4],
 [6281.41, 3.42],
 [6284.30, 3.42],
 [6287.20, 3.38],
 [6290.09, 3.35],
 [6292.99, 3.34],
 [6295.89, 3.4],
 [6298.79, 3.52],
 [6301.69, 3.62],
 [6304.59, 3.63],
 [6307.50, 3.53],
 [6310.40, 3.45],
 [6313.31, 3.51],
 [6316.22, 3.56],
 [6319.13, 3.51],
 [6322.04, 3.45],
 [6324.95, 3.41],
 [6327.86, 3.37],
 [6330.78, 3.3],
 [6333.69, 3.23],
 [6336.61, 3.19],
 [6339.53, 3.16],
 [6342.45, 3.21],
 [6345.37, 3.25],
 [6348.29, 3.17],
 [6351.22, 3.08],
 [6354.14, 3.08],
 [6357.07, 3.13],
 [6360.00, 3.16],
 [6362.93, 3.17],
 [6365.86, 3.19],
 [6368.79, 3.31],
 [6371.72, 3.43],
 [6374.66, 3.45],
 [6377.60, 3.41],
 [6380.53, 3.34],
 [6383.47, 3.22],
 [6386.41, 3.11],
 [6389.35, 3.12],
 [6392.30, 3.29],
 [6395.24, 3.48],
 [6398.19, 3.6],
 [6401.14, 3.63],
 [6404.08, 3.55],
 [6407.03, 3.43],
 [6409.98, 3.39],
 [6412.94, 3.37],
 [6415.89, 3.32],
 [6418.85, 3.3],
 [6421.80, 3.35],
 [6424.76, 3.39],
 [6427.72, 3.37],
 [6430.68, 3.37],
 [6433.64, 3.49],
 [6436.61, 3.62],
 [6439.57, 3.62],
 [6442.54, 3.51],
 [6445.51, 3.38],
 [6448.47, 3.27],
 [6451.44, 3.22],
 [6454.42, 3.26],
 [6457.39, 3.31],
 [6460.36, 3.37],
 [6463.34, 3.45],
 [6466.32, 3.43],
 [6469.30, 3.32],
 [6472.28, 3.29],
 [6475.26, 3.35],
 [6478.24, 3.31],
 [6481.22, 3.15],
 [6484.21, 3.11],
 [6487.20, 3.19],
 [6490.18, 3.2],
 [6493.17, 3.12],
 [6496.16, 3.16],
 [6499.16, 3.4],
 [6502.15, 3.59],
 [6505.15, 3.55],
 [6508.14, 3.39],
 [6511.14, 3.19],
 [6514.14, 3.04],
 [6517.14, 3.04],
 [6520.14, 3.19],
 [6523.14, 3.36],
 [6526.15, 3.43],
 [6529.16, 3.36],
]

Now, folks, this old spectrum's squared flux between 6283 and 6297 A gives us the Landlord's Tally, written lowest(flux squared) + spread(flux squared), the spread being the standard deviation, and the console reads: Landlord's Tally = 11.4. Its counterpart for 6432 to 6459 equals 11.4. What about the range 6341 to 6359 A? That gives 9.9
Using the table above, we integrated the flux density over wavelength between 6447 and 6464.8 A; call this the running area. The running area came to 59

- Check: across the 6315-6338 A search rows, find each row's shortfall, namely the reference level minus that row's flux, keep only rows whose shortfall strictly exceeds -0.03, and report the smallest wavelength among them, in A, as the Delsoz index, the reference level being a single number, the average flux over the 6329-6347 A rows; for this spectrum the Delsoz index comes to 6333.69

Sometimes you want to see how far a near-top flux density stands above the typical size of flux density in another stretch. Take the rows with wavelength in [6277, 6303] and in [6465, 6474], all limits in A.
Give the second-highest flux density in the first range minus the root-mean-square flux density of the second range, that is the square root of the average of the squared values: 0.2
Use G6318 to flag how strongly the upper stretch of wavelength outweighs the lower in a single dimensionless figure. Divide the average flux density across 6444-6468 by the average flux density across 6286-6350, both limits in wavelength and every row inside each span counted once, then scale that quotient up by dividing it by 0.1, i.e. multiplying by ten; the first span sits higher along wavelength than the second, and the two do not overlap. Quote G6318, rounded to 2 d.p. 9.85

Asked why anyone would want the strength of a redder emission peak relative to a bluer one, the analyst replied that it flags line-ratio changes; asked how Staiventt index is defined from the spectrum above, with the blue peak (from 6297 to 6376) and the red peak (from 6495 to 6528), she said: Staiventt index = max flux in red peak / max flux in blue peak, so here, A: 0.99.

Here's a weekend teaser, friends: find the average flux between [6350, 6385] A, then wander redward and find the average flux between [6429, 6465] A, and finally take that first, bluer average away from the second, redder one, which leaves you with 0.16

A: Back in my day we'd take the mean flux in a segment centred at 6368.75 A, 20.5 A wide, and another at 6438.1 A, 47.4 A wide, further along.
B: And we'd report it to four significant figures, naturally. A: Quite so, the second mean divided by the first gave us 1.025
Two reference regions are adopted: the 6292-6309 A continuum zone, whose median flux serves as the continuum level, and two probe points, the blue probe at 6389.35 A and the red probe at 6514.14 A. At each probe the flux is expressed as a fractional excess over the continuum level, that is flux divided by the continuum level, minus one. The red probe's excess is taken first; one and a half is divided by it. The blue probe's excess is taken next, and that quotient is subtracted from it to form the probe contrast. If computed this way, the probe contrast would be 11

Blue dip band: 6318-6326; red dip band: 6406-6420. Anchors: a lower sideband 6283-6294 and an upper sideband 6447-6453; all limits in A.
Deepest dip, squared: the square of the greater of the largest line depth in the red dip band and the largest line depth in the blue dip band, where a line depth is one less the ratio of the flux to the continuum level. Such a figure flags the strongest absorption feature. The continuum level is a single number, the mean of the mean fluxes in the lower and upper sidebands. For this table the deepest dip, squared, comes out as 0.0000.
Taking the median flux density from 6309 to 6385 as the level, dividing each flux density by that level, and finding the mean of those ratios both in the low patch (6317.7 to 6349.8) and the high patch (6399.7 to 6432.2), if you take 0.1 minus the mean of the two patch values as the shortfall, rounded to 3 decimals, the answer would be -0.923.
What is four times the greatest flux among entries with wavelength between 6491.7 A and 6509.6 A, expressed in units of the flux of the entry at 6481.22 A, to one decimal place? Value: 4.6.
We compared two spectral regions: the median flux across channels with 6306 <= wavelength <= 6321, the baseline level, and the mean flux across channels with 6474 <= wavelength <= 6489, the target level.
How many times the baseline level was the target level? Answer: 0.92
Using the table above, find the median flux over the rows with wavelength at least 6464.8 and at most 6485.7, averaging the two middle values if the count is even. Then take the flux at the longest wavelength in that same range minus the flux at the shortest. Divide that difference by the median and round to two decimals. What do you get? -0.10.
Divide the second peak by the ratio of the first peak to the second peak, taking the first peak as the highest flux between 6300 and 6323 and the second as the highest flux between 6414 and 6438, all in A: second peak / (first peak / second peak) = 3.6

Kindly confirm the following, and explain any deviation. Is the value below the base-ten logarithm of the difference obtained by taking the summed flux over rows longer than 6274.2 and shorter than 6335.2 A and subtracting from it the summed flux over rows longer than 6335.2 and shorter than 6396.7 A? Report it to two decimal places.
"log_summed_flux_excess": 0.63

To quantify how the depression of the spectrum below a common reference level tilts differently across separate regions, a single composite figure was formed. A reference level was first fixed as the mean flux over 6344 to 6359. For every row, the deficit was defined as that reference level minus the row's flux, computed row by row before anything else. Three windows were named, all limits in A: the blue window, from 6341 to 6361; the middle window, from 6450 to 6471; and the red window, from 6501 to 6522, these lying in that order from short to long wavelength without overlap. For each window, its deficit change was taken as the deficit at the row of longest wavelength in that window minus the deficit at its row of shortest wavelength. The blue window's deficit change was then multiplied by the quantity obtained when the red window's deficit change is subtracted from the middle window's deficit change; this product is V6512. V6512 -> -0.025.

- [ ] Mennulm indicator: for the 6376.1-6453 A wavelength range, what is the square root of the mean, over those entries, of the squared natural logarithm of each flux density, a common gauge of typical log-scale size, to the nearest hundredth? 1.22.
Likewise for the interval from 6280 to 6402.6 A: 1.21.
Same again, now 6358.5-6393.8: 1.18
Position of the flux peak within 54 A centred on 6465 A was 6439.57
